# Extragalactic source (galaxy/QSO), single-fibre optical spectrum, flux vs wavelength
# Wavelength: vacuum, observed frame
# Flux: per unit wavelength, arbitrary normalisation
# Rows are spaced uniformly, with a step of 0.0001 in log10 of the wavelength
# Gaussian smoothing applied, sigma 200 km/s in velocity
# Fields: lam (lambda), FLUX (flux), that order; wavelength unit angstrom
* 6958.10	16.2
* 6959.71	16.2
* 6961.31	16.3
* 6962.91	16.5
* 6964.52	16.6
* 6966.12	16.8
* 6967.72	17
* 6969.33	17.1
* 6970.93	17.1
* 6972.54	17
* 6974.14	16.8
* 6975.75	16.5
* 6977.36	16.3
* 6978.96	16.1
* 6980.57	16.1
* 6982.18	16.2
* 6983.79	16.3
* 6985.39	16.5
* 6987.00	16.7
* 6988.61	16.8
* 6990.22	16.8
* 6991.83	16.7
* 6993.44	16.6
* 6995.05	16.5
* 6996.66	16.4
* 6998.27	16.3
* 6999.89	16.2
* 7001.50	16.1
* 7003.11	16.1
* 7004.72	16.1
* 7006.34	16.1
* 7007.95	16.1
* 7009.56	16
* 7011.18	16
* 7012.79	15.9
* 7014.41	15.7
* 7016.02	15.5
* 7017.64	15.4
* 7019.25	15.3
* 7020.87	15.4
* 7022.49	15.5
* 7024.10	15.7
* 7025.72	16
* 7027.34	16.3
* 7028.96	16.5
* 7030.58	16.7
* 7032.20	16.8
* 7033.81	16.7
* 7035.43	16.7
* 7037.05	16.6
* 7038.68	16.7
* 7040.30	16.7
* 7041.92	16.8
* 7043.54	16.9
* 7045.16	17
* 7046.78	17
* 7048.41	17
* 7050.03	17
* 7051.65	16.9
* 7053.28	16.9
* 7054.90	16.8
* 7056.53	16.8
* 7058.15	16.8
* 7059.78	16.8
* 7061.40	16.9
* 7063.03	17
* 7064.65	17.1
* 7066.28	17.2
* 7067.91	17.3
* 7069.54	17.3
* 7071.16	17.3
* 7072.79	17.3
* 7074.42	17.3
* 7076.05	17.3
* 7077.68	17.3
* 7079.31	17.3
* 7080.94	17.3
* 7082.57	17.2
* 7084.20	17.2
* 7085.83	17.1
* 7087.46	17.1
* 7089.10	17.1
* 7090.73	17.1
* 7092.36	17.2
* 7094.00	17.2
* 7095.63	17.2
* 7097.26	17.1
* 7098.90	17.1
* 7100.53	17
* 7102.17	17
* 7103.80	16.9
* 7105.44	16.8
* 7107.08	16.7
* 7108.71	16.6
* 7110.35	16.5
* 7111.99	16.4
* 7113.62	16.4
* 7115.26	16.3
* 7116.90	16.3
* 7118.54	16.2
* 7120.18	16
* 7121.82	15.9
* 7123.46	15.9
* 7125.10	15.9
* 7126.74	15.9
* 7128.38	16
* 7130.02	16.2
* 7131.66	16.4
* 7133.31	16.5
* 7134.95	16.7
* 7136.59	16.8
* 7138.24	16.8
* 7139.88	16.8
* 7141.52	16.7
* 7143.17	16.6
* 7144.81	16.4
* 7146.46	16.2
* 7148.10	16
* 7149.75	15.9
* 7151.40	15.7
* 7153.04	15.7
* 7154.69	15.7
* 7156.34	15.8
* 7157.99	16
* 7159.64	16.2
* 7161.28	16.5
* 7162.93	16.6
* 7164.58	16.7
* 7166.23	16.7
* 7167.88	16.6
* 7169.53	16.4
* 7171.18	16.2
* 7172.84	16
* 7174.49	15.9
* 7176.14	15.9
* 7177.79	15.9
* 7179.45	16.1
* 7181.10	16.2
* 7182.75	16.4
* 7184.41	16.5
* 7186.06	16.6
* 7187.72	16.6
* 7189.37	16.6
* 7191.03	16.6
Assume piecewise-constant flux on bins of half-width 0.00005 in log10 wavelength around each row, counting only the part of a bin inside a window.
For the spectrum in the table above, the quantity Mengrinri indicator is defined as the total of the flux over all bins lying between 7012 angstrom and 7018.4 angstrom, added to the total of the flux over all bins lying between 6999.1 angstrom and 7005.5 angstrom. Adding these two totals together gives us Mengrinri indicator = 127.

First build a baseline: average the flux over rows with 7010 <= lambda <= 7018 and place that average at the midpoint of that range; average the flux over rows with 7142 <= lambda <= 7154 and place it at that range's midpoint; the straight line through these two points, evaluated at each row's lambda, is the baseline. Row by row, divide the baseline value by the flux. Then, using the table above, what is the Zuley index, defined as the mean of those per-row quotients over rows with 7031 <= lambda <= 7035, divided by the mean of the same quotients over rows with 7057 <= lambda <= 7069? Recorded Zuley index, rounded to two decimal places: 1.01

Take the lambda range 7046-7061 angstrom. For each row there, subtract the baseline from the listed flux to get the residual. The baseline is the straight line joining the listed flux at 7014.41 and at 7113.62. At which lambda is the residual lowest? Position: 7059.78 angstrom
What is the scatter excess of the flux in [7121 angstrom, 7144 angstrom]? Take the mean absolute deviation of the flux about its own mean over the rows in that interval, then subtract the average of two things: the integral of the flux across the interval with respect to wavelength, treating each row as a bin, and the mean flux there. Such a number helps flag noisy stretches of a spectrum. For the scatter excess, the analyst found -196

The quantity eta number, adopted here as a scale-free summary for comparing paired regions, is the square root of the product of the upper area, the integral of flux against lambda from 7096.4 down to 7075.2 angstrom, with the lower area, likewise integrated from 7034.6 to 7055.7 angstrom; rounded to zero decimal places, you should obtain 360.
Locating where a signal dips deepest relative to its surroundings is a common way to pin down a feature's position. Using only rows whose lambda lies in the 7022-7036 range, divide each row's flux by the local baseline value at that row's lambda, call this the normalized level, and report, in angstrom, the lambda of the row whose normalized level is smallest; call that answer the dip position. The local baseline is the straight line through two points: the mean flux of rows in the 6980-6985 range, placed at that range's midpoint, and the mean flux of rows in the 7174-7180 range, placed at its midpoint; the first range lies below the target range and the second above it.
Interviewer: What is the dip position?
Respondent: 7022.49 angstrom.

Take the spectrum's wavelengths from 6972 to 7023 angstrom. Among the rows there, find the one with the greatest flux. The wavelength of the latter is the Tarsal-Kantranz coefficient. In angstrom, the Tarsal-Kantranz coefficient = 6972.54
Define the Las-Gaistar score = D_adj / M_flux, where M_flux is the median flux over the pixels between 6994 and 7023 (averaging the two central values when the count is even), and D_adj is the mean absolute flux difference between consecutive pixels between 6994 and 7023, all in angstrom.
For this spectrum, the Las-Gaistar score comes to 0.0051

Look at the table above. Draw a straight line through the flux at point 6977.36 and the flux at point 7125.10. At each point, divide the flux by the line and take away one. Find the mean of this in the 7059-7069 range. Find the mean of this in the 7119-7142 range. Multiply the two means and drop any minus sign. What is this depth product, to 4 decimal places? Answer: 0.0017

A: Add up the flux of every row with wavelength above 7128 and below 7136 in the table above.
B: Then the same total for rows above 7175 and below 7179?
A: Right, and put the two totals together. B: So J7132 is 114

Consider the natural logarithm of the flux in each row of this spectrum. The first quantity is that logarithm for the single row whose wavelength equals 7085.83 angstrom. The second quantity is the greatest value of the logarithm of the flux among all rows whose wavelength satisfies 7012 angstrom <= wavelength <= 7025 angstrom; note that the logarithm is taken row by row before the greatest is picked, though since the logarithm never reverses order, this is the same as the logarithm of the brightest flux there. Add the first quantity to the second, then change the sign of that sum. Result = -5.61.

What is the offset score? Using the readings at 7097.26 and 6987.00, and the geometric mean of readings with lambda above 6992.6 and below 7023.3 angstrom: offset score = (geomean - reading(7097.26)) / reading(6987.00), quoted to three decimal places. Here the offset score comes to -0.069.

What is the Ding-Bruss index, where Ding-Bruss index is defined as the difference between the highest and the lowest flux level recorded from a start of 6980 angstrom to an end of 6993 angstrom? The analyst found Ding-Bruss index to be 0.70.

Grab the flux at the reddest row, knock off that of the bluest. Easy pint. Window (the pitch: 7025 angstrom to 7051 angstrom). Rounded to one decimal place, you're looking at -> 1.0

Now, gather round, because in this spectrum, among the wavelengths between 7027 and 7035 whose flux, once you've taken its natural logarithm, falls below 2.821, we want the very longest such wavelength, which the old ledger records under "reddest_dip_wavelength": 7033.81 angstrom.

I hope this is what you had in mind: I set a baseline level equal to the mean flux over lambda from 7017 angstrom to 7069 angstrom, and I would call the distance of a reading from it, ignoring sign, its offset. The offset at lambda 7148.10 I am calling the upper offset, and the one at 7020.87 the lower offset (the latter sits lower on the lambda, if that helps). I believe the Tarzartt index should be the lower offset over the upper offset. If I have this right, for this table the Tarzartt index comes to 2.0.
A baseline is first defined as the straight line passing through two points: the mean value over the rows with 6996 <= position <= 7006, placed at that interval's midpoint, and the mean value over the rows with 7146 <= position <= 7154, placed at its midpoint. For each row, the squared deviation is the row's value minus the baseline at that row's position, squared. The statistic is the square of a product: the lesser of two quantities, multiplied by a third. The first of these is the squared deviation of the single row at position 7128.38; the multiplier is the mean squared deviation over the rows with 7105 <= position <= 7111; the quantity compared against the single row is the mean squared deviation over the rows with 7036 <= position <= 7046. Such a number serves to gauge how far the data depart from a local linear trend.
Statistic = 0.00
